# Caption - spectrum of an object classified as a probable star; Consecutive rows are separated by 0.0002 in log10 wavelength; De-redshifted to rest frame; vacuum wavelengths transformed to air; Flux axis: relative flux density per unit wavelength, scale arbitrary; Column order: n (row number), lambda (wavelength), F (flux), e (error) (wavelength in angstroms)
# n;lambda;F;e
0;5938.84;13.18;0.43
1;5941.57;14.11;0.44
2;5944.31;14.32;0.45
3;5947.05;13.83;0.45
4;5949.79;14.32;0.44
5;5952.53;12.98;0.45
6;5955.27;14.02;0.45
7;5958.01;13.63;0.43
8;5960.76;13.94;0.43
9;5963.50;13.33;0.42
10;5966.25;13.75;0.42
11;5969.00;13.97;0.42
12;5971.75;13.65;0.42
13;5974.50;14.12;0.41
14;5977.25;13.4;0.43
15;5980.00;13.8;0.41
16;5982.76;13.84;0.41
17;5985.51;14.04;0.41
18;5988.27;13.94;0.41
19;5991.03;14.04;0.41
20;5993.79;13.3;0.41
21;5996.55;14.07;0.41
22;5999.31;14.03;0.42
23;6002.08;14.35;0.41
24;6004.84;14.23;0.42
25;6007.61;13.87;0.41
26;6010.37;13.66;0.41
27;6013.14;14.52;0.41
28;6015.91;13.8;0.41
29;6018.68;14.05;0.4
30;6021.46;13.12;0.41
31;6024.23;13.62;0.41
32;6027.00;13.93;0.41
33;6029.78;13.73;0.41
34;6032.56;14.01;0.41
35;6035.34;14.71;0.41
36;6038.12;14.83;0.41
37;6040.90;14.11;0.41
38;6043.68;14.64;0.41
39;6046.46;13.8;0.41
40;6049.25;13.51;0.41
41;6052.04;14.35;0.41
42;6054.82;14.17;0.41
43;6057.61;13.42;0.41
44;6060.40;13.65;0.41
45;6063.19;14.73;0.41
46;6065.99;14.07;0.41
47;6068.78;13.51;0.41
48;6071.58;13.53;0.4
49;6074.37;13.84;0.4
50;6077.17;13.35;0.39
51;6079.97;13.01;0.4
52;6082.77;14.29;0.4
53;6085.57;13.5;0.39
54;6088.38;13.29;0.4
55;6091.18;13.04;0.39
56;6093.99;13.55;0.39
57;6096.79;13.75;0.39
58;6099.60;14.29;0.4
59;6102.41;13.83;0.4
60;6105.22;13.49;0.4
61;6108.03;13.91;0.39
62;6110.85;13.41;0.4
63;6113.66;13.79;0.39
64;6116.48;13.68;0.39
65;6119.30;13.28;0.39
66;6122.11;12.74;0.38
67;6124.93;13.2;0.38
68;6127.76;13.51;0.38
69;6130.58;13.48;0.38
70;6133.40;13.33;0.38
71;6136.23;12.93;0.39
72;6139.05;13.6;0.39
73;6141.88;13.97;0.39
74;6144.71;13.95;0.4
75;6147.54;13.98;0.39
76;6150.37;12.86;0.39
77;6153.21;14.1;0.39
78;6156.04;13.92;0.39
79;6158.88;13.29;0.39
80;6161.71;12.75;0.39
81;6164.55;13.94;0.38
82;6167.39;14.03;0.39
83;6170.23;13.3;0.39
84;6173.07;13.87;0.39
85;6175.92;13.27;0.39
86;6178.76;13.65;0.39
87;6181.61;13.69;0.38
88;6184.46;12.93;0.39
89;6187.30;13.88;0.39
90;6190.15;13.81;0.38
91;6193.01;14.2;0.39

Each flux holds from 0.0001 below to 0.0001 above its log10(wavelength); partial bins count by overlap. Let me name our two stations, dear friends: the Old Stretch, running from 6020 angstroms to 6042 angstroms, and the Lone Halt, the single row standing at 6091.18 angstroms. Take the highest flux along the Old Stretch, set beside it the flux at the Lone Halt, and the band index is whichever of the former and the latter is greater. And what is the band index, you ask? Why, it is 14.83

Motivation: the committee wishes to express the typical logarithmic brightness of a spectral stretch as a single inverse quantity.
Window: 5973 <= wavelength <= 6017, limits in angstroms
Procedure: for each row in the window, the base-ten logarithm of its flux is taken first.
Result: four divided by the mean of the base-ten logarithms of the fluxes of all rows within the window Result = 3.50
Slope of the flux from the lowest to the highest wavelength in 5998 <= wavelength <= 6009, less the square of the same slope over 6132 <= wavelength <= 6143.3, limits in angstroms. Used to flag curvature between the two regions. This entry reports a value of -0.02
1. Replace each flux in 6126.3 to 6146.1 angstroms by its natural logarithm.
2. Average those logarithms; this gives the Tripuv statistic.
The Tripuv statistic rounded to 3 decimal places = 2.605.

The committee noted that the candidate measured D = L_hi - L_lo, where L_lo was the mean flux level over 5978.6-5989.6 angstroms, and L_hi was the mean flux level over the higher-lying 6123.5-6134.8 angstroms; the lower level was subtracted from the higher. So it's -0.5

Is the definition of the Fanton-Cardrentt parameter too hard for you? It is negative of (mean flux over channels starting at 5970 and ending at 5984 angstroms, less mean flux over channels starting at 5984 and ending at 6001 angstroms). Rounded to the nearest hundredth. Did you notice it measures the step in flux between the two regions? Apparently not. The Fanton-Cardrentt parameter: 0.14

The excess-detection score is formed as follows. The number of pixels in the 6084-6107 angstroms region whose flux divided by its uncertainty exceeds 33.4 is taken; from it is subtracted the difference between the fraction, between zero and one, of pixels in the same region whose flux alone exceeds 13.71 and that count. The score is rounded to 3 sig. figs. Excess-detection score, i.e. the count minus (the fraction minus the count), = 13.6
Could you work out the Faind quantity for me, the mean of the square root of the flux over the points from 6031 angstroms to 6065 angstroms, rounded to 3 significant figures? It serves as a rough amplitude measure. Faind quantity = 3.76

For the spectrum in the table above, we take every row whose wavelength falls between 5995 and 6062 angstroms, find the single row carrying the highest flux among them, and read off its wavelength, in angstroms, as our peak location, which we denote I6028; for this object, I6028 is 6038.12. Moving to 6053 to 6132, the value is 6063.19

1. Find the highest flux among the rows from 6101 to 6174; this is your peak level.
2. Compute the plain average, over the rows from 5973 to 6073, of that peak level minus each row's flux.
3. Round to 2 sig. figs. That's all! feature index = 0.14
